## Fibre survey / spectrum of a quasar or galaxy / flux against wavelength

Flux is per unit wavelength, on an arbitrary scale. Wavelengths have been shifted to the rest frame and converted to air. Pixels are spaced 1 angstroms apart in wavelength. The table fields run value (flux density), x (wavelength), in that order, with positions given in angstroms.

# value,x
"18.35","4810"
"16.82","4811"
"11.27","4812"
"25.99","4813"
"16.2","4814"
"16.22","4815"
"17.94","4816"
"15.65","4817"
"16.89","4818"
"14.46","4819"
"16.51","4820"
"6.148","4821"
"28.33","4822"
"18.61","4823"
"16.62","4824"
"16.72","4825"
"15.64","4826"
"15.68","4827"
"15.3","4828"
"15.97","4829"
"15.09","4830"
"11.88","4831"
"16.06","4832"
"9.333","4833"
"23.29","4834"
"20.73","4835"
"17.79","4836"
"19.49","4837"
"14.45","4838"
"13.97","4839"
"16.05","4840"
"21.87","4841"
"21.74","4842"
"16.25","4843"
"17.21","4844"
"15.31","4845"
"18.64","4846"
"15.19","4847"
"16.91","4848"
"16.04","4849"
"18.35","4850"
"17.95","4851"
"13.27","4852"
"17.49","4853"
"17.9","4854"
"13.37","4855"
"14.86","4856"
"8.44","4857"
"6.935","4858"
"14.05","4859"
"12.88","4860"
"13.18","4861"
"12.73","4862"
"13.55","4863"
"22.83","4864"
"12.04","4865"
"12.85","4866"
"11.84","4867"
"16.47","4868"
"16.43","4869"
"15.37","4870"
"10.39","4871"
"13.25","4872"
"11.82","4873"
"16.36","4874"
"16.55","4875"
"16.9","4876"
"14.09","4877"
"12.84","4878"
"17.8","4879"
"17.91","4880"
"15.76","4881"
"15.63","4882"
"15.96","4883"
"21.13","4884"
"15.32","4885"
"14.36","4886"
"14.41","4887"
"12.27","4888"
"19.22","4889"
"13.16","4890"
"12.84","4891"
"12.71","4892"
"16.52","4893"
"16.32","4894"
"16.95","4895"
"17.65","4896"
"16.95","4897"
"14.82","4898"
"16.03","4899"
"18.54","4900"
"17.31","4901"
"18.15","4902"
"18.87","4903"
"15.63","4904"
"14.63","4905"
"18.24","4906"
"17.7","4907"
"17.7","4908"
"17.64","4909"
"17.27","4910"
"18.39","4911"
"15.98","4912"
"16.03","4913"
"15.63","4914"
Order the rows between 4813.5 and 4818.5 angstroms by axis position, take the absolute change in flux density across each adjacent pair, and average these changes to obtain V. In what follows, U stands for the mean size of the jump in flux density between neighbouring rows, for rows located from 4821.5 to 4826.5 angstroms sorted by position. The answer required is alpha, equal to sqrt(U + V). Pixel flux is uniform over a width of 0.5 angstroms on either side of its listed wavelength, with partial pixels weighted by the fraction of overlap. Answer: 2.1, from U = 3.2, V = 1.3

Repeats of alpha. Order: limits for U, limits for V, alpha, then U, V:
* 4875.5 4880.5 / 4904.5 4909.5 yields 1.8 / 2.3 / 1.1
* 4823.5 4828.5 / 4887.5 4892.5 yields 1.9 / 0.4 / 3.4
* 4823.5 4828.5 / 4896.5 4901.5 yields 1.5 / 0.4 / 1.8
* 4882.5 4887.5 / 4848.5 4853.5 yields 2.4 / 3.0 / 2.9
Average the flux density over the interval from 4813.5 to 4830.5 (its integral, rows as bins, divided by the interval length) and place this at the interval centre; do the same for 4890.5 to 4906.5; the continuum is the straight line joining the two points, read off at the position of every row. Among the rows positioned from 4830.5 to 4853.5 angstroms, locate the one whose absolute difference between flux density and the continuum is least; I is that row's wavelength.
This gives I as 4843 angstroms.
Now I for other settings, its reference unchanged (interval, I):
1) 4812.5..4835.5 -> 4815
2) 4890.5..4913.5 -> 4894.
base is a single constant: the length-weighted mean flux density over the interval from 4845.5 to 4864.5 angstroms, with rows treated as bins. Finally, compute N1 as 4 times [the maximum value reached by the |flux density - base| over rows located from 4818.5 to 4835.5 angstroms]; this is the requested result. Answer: 53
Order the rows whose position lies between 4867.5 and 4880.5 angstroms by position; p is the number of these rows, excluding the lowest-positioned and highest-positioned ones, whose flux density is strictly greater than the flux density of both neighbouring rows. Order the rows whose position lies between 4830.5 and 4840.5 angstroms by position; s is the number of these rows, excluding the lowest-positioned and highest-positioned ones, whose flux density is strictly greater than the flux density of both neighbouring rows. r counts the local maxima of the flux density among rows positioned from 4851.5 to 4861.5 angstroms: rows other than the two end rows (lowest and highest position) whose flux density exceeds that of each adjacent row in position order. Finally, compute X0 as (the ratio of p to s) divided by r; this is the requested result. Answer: 0.22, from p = 2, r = 3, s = 3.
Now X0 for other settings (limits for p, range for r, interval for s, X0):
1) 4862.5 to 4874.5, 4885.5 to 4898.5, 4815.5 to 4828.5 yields 0.20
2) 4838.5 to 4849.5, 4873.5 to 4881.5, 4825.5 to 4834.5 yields 0.67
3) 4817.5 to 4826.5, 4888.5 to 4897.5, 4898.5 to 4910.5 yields 0.50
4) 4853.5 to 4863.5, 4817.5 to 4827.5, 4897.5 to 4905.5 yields 0.50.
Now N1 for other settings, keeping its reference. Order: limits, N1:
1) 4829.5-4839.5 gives 33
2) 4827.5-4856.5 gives 33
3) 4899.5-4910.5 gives 16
